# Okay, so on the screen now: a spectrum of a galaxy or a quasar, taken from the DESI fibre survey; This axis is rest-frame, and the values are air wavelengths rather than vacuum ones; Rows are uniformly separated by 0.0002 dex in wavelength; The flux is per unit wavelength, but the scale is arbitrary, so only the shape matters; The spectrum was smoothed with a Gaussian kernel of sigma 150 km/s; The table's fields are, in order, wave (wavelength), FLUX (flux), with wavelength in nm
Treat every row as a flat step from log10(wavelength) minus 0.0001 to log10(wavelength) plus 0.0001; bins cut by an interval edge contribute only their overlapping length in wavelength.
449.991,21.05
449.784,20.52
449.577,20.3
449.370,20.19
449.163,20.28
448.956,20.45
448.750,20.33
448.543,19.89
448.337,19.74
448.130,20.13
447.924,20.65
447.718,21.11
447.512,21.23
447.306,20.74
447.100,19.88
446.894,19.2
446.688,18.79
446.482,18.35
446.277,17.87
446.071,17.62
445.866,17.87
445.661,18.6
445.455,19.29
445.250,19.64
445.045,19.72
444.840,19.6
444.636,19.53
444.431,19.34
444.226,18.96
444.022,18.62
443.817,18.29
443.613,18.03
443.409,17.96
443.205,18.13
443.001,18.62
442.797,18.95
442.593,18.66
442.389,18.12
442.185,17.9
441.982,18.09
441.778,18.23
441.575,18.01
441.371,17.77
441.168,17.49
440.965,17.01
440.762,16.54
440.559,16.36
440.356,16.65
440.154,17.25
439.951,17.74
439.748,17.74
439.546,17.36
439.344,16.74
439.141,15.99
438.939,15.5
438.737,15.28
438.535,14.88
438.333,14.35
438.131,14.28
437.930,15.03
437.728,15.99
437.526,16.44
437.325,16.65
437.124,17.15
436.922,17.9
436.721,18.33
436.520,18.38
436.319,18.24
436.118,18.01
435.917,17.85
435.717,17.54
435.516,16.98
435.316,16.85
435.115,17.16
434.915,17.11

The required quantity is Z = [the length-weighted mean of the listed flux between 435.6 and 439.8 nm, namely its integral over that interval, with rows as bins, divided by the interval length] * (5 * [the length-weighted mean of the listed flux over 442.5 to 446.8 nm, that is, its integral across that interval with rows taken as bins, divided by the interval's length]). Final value 1555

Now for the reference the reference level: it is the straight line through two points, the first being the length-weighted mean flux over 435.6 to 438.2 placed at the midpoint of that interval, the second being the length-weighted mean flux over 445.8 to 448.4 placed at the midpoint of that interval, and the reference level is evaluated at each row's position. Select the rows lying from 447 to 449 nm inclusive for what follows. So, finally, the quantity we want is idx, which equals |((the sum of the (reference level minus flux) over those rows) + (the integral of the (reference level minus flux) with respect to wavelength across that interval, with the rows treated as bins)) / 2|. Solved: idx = 4.2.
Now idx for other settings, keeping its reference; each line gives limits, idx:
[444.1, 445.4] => 1.9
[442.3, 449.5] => 1.3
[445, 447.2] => 3.0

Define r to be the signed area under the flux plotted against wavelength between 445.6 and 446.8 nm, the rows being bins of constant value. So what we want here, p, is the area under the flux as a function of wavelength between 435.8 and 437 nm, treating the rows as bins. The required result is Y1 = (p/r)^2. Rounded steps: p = 21.7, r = 21.8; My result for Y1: 0.99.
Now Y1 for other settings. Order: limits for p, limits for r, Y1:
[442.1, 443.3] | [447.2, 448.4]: 0.80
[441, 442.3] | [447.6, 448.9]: 0.77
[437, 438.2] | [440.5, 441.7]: 0.86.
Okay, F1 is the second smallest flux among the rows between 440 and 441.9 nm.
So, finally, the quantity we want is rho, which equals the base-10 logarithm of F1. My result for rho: 1.22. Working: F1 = 16.54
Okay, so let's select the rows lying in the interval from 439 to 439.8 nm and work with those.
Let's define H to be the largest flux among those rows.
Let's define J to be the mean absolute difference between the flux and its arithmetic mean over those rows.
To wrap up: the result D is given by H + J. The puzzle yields 18.3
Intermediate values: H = 17.74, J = 0.6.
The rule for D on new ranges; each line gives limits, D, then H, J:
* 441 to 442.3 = 18.4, 18.23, 0.2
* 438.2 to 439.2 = 16.5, 15.99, 0.5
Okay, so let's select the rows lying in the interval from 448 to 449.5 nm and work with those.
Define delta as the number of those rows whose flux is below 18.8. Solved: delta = 0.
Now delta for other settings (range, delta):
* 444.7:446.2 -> 3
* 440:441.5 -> 7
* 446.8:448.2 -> 0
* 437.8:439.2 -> 7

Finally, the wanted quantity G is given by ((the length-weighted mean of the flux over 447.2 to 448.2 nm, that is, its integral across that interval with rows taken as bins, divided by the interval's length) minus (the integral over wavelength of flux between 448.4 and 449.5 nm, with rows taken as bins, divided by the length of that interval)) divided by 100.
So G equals 0.006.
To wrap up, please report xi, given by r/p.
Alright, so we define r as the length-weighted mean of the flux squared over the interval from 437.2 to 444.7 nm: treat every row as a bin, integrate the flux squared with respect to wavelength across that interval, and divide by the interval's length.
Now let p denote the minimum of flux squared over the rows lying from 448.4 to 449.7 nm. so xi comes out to 0.8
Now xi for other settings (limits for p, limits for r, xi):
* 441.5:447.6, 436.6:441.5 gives 0.9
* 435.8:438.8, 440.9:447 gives 1.7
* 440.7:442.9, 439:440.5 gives 1.1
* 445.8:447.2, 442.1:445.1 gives 1.1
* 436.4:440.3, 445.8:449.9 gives 1.9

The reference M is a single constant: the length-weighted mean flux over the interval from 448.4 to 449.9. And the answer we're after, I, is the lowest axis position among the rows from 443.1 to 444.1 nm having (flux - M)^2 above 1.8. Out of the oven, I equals 443.205 nm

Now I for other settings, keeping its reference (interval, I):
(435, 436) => 435.115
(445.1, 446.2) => 445.661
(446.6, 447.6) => 446.688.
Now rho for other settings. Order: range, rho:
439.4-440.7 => 1.22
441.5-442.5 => 1.26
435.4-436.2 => 1.24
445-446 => 1.27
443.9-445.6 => 1.28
